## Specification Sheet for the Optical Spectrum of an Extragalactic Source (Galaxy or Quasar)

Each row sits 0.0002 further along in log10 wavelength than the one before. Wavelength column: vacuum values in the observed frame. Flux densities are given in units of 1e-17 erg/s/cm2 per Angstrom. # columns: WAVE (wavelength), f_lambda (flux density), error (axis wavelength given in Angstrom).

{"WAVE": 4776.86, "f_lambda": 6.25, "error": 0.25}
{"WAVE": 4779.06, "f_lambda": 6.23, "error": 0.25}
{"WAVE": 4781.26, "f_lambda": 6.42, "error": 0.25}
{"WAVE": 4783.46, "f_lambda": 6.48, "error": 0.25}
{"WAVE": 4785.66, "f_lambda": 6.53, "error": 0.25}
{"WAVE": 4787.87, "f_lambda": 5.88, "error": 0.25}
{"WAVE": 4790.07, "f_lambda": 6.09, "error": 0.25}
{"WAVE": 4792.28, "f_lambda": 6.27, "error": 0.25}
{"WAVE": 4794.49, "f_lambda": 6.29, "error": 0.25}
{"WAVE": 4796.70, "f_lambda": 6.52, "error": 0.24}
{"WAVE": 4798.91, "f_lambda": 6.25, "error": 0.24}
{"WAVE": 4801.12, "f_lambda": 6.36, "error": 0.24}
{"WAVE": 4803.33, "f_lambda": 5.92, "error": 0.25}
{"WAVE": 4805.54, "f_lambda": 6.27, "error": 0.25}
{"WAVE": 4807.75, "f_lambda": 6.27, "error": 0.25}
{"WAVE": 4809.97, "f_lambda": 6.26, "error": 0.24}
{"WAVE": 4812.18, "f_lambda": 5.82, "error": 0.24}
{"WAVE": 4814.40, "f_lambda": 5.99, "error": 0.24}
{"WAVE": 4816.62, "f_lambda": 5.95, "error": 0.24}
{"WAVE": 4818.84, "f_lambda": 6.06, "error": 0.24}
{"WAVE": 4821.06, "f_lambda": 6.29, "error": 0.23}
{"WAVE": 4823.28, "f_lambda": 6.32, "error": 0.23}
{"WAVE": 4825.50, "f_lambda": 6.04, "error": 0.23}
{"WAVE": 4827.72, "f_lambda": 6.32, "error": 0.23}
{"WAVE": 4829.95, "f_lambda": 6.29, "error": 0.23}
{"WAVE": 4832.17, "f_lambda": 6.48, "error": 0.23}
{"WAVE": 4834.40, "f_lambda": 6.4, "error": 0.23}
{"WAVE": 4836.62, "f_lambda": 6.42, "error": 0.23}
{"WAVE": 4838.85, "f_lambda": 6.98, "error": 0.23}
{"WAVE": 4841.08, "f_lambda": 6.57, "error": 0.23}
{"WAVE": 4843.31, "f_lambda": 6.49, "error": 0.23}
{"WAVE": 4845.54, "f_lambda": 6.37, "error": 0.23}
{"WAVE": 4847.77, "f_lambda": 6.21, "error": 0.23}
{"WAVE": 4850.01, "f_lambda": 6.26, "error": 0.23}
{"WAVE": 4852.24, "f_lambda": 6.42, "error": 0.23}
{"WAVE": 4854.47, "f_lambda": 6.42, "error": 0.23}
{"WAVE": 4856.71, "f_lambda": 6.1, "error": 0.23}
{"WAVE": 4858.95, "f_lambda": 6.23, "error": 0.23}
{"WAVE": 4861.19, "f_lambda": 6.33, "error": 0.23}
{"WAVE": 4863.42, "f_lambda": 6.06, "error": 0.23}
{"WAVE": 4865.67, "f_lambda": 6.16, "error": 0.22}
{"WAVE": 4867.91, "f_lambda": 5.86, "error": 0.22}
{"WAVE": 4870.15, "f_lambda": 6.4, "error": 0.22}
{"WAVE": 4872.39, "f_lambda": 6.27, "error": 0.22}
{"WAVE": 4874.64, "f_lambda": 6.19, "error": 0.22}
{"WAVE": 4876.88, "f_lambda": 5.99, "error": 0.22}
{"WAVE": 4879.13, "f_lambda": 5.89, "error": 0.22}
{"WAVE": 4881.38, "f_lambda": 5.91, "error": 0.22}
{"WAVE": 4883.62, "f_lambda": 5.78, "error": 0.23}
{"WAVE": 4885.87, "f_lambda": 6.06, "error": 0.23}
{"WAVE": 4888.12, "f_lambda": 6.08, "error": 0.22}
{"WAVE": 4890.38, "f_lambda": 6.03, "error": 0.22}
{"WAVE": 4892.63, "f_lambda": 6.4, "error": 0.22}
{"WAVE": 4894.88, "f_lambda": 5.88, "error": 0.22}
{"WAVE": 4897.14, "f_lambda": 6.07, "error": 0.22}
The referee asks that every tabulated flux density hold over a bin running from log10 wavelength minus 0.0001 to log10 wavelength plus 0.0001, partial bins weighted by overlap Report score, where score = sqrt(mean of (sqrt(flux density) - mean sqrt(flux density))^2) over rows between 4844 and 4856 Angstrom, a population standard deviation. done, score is 0.017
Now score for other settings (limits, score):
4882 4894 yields 0.040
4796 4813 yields 0.043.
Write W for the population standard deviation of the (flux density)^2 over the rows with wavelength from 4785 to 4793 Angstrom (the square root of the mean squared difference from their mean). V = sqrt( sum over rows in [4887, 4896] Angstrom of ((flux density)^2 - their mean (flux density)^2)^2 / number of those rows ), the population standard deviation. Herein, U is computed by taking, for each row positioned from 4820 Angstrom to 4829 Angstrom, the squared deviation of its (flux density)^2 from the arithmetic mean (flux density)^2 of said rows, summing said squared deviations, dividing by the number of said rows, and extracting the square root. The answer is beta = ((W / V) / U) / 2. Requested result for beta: 0.44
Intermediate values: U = 1.45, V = 2.3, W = 3.0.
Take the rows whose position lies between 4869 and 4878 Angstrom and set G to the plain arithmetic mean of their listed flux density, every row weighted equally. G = 6.21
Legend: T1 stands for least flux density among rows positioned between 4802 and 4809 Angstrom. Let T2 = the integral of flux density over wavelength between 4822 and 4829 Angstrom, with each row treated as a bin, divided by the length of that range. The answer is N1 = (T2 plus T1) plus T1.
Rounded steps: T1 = 5.92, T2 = 6.23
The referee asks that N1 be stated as 18.1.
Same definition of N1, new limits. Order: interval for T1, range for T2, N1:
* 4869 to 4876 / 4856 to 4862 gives 18.6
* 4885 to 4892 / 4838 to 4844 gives 18.7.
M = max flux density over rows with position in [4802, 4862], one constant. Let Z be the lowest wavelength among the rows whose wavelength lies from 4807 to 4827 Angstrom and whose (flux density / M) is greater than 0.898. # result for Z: 4807.75 Angstrom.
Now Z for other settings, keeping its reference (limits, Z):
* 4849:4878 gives 4852.24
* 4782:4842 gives 4783.46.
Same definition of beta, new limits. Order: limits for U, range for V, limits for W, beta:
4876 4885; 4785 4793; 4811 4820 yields 0.20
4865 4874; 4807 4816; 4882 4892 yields 0.13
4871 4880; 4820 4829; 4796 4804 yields 0.51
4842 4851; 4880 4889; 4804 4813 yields 0.59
